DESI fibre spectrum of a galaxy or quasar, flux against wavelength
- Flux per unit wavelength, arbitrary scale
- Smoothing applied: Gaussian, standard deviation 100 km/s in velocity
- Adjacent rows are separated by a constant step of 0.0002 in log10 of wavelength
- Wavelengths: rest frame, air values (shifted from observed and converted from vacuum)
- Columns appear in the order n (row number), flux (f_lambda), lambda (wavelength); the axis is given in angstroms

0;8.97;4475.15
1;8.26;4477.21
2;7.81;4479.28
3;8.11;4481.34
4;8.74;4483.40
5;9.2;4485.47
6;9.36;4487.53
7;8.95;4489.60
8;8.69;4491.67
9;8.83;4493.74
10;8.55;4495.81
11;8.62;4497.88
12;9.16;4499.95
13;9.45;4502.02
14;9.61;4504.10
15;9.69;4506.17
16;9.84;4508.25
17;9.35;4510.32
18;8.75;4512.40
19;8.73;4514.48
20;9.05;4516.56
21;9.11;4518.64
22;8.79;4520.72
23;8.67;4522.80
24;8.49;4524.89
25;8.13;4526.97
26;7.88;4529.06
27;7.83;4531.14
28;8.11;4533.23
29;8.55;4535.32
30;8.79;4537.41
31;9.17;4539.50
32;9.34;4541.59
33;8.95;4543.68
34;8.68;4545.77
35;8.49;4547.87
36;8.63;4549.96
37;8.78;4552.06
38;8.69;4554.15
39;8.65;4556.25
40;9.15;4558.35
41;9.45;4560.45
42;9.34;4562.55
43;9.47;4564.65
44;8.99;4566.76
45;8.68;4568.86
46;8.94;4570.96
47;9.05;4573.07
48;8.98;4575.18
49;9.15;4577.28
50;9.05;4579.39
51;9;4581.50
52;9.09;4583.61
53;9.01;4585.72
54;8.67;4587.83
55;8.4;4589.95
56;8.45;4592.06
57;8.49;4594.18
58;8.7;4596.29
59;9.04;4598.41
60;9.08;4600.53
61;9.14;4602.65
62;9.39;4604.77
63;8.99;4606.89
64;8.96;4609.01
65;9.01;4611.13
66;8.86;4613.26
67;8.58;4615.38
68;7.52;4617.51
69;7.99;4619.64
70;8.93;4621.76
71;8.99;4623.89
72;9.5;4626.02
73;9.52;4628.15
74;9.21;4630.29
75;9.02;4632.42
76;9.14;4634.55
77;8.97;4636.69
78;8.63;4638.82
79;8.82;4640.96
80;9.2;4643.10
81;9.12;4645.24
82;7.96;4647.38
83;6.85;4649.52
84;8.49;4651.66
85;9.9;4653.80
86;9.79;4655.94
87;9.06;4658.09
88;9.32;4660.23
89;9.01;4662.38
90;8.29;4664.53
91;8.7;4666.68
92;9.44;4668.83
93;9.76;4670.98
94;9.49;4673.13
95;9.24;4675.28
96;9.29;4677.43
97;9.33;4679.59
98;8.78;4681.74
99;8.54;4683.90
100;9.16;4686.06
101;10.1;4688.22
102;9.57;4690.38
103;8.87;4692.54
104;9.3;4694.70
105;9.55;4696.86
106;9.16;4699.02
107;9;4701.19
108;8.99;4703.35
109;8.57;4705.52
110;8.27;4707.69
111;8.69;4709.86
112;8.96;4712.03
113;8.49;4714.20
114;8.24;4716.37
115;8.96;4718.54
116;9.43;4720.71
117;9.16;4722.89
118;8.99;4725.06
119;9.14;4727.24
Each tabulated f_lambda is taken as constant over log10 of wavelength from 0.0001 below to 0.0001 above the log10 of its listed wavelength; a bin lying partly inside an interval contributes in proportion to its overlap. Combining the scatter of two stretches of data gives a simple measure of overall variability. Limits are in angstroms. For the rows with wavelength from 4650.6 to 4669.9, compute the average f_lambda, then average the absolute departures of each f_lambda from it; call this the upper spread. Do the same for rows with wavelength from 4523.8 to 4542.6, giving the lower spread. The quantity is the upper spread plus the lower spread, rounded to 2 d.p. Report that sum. 0.88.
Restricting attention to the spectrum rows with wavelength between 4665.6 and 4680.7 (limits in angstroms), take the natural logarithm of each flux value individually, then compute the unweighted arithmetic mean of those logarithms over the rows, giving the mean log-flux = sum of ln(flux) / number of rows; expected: 2.23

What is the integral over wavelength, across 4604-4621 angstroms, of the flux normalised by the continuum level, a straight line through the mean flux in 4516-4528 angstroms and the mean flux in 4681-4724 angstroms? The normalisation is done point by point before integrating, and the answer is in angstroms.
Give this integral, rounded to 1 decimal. 16.6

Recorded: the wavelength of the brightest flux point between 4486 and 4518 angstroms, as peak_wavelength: 4508.25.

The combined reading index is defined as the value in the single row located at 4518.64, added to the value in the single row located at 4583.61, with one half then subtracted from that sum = 17.7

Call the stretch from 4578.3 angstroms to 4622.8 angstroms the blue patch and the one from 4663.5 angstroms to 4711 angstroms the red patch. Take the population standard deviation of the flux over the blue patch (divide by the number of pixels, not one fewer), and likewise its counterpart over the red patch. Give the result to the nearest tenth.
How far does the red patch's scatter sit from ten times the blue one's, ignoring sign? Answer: 3.7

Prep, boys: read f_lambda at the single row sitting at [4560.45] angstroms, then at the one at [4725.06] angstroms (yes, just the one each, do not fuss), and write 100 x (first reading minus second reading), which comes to 46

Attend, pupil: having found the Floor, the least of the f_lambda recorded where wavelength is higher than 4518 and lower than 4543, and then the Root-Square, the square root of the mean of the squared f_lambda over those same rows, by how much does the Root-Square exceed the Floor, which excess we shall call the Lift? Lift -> 0.76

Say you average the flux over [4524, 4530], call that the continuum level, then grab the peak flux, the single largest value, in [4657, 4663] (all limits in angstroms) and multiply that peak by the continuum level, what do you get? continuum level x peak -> 76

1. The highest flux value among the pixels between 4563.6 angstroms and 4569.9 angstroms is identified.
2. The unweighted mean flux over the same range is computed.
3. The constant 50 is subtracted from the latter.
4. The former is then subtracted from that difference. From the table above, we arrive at -50.4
